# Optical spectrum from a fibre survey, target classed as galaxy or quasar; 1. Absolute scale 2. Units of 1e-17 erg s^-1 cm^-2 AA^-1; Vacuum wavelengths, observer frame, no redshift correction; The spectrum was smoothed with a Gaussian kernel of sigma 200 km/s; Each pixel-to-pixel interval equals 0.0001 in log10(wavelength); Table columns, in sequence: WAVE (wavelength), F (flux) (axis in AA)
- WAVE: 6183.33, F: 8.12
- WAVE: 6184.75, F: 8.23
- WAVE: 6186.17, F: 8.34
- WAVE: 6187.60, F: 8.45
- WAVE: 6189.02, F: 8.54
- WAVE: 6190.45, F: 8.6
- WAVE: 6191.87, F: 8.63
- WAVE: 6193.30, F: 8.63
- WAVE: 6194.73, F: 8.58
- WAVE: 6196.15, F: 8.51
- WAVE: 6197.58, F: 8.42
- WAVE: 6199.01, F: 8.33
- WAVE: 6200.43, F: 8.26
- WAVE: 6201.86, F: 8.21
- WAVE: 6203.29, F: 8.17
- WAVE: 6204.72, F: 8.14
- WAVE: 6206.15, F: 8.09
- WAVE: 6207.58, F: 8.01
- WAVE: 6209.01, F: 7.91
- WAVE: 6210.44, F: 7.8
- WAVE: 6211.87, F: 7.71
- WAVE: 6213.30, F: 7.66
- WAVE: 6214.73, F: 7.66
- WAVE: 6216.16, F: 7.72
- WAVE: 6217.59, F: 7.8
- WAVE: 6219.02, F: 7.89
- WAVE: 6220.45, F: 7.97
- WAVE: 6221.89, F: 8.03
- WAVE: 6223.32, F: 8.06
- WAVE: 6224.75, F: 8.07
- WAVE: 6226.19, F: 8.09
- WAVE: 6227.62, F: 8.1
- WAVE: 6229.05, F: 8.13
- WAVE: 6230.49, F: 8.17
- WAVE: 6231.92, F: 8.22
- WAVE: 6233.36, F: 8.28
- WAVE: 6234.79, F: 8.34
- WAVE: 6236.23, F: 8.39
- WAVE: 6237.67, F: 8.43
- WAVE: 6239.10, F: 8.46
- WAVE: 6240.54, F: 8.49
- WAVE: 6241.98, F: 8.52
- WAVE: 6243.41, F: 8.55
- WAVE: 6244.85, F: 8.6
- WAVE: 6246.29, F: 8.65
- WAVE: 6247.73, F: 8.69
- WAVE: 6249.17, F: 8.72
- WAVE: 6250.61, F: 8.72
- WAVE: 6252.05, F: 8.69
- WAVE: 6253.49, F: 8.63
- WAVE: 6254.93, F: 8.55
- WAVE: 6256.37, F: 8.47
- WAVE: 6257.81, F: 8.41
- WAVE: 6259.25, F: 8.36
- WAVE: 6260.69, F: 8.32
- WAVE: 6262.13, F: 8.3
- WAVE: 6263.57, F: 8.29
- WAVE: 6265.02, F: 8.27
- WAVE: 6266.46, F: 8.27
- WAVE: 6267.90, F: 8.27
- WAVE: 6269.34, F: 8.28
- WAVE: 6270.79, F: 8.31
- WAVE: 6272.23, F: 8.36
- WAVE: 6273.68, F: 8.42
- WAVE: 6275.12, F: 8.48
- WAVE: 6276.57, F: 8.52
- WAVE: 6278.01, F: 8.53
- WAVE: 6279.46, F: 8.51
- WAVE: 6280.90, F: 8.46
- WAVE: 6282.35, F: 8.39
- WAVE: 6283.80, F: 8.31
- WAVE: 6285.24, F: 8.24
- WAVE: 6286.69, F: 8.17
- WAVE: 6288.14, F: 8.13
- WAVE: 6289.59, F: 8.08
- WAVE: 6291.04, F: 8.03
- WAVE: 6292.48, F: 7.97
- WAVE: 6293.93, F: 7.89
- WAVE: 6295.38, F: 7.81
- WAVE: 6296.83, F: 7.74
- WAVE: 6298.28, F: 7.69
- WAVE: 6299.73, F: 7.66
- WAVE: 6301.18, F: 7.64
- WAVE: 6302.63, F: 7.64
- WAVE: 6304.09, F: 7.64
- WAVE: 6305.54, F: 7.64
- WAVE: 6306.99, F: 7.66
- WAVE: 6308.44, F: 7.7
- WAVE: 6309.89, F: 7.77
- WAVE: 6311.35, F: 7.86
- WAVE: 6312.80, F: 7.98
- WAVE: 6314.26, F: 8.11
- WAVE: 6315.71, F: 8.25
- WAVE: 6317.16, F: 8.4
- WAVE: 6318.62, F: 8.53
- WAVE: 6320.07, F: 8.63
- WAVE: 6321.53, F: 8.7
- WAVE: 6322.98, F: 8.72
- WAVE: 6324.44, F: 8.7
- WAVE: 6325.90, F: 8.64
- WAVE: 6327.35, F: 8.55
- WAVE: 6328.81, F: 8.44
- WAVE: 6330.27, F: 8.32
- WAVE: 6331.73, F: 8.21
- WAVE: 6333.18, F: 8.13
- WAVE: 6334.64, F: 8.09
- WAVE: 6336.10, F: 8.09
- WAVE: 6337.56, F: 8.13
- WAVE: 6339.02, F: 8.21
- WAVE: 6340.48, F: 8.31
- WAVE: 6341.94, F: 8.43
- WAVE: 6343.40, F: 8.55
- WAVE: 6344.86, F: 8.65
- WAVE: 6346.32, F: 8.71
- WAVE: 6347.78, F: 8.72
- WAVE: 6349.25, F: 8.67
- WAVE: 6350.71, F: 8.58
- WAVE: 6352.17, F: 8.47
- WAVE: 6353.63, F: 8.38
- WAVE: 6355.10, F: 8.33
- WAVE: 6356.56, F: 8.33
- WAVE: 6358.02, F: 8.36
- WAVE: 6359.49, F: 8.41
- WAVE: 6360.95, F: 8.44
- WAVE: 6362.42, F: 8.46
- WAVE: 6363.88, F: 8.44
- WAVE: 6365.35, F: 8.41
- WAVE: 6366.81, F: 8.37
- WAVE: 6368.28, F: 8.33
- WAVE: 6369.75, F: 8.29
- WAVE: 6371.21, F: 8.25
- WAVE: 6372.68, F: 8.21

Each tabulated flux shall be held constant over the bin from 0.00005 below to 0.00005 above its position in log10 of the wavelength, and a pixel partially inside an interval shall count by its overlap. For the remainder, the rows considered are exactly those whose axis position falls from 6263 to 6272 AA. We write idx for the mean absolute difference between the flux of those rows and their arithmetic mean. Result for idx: 0.012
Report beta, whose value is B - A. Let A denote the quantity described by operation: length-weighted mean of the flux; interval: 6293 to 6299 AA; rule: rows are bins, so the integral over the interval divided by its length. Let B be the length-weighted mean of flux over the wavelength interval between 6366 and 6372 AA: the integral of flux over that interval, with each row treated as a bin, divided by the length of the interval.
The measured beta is 0.53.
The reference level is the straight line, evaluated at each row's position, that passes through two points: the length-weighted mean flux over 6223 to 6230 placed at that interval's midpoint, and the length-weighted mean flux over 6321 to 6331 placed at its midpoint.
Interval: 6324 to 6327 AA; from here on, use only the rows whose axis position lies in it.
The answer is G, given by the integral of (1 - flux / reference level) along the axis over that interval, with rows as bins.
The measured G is 0.0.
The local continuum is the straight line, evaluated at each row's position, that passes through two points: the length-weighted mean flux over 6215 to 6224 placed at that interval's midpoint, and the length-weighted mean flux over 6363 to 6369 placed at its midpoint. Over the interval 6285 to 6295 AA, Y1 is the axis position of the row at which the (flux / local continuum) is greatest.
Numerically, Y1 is 6285.24 AA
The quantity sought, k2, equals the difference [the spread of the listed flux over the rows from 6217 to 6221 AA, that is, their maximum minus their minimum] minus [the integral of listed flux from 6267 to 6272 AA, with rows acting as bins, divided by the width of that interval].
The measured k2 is -8.13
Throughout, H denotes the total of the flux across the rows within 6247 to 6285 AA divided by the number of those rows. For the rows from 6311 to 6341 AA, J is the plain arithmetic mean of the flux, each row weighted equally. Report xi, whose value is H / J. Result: 1.01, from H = 8.4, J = 8.33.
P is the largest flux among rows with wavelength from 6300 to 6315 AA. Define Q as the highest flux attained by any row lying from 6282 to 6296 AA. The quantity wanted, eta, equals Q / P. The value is 1.03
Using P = 8.11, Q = 8.39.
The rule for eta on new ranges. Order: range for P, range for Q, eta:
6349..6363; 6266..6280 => 0.98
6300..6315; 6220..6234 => 1.02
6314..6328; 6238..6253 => 1.00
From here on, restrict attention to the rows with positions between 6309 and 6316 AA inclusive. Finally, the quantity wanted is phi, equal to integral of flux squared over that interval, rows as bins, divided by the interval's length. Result 64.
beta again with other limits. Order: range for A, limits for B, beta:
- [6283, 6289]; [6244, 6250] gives 0.44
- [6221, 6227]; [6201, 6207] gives 0.09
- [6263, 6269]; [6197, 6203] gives 0.02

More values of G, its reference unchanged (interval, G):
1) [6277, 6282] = -0.1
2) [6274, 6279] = -0.1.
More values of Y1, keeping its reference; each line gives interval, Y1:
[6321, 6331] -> 6322.98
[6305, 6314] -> 6312.80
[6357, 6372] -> 6362.42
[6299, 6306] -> 6299.73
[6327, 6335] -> 6327.35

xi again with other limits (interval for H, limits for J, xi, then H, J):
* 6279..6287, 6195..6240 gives 1.03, 8.3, 8.10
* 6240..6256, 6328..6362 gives 1.03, 8.6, 8.39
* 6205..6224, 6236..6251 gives 0.92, 7.9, 8.57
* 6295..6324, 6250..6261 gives 0.94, 8.0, 8.52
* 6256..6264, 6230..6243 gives 1.00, 8.4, 8.37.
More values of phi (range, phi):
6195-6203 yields 70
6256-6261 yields 70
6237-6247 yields 73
